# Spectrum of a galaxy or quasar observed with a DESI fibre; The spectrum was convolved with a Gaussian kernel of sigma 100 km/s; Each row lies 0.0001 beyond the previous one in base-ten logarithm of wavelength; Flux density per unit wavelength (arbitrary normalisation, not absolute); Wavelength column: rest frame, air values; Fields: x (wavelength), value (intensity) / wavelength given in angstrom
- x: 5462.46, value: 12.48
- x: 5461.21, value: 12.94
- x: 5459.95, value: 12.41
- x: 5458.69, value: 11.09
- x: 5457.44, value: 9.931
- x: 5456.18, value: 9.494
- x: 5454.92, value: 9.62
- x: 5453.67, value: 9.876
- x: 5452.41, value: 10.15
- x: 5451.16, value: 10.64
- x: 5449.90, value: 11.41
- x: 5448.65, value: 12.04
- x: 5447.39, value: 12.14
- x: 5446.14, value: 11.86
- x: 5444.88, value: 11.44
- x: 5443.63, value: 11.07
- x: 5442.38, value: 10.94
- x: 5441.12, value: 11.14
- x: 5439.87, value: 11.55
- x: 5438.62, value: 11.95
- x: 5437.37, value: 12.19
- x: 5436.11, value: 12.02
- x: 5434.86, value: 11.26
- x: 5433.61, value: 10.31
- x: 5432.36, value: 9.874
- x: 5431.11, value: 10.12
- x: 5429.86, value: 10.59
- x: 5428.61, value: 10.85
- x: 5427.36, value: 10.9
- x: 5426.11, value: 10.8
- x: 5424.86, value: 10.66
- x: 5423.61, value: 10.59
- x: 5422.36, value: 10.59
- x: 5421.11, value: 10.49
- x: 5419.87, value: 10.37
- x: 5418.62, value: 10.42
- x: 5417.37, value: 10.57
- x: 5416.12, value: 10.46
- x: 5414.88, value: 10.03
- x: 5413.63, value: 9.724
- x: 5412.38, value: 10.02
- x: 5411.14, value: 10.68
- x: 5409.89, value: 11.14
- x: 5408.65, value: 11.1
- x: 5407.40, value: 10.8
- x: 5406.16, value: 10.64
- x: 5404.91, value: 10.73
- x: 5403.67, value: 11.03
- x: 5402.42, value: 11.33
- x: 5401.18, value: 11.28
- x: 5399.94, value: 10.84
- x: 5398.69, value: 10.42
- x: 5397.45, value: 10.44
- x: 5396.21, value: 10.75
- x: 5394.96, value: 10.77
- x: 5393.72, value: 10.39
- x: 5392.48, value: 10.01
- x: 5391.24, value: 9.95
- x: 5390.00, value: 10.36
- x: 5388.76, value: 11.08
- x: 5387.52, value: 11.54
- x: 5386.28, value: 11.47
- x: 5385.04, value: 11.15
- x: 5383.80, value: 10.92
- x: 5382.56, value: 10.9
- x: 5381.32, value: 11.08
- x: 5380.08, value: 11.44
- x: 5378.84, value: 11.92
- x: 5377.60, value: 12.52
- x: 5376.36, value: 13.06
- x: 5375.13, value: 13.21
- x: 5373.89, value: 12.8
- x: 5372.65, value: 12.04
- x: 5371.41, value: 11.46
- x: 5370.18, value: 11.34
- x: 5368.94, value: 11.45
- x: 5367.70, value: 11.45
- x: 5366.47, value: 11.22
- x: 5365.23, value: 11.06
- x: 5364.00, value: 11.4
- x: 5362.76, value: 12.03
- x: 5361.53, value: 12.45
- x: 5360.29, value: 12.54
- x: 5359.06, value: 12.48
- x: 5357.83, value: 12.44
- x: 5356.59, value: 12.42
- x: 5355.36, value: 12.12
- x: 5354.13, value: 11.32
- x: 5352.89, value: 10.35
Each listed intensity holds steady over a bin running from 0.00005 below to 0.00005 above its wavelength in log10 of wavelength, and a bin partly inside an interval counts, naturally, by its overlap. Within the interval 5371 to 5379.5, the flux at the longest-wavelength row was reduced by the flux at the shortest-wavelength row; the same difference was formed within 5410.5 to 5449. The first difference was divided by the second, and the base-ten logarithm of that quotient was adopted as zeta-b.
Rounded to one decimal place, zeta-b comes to -0.5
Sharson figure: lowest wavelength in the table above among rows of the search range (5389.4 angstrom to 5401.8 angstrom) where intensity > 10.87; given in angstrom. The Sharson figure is 5401.18 angstrom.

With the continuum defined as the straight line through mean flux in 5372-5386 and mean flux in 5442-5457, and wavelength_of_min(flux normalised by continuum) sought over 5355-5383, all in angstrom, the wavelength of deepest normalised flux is 5365.23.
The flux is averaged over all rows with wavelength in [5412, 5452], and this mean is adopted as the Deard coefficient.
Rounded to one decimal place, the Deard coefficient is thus 10.9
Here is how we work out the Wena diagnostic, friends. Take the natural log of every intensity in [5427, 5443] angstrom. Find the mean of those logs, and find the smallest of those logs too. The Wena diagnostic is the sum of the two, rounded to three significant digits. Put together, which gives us 4.69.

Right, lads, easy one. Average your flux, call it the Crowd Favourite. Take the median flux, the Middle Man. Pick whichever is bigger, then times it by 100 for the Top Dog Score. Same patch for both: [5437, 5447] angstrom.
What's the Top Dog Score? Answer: 1152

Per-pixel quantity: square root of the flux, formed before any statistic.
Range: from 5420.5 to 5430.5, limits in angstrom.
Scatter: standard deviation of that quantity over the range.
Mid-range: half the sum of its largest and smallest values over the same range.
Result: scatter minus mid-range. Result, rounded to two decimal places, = -3.25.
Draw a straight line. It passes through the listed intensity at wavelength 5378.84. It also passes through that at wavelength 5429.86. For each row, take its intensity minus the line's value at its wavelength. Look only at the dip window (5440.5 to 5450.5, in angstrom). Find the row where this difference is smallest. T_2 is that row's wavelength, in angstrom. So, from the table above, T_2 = 5442.38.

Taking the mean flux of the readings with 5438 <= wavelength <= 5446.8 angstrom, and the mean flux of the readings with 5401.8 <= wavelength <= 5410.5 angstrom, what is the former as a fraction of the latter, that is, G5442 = 1.04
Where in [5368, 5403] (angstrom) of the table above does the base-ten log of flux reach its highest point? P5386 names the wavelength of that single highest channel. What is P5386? 5375.13 angstrom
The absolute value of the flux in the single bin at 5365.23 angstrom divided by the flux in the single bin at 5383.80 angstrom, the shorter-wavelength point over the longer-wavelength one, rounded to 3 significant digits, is 1.01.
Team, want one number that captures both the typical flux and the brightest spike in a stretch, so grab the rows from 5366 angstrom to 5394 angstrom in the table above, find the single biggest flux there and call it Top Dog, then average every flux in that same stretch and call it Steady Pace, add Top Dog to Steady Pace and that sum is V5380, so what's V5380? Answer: 24.6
